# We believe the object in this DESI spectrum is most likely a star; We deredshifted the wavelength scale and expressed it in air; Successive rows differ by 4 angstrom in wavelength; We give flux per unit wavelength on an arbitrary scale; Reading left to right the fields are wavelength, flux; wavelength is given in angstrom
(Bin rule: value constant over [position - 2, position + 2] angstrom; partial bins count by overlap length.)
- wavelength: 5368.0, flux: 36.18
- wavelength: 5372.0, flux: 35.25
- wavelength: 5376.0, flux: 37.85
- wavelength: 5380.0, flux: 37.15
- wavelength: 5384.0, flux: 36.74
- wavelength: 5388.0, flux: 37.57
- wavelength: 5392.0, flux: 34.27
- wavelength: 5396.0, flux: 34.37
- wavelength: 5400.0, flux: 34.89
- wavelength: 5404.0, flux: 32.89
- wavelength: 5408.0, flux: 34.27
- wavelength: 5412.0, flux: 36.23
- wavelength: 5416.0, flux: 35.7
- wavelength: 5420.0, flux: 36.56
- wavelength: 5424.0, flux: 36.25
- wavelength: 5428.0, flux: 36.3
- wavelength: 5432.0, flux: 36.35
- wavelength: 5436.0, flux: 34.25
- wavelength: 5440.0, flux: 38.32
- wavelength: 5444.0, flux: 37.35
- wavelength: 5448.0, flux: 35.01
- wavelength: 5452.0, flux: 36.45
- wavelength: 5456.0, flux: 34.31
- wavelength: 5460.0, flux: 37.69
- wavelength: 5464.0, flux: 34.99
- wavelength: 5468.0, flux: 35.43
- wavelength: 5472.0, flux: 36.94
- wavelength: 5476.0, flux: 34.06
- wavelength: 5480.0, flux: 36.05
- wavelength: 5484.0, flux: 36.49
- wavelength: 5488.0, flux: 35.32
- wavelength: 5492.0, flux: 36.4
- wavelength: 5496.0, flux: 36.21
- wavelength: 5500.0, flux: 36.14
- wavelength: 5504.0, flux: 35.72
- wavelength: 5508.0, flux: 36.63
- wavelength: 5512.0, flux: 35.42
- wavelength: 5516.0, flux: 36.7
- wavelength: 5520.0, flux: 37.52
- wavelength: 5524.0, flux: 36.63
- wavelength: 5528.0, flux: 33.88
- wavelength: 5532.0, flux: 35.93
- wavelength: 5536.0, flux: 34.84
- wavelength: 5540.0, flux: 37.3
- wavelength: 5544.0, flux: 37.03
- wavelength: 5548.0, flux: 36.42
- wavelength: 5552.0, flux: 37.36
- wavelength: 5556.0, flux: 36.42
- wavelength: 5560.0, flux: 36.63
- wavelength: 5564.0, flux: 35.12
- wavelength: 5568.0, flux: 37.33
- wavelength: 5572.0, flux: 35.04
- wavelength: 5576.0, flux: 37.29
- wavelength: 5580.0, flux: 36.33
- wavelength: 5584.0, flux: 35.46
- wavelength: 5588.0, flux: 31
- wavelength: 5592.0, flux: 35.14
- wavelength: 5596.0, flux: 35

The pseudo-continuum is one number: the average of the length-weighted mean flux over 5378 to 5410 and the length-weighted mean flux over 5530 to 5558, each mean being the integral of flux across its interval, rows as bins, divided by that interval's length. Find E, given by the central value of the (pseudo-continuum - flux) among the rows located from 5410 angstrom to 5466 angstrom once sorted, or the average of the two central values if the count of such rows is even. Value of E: -0.40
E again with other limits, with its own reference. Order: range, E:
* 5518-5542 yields -0.41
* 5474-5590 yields -0.46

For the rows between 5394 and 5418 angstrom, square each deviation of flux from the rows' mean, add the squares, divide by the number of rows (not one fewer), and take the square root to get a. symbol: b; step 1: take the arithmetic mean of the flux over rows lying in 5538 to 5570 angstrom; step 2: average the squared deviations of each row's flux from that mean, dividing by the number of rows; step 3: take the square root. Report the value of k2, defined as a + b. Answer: 1.8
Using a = 1.08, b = 0.7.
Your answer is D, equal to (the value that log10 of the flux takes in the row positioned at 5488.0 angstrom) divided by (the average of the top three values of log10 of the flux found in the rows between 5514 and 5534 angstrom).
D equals 0.988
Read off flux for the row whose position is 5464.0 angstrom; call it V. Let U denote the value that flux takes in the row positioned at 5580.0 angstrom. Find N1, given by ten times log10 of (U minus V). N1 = 1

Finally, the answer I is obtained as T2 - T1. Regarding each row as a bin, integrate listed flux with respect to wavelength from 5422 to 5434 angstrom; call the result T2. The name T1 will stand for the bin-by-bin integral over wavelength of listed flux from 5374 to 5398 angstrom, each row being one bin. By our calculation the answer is -436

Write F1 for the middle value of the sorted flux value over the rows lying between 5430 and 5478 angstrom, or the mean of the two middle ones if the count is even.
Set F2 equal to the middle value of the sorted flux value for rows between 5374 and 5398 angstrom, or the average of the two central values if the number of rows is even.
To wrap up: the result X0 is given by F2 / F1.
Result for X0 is 1.03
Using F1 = 35.9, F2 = 36.9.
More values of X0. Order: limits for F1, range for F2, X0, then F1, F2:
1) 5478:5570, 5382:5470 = 0.99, 36.4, 36.0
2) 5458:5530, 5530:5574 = 1.01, 36.2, 36.4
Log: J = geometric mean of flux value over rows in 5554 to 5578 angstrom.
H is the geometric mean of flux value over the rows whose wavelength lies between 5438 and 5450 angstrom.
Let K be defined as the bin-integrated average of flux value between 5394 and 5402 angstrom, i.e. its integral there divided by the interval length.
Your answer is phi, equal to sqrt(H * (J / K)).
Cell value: 6.22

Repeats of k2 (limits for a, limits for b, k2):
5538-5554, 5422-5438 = 1.3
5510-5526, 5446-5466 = 2.0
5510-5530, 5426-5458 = 2.6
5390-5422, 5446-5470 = 2.3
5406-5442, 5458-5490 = 2.2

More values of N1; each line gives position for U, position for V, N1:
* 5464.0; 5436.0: -1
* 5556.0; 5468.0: 0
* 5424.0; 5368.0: -12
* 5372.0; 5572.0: -7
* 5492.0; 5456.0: 3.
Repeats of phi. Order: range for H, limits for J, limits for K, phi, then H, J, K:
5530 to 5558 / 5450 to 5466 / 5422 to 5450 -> 6.00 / 36.5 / 35.8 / 36.3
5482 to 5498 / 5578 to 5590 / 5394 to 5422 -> 5.94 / 36.1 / 34.2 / 35.0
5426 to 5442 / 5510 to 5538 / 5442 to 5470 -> 6.02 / 36.3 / 35.8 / 35.9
